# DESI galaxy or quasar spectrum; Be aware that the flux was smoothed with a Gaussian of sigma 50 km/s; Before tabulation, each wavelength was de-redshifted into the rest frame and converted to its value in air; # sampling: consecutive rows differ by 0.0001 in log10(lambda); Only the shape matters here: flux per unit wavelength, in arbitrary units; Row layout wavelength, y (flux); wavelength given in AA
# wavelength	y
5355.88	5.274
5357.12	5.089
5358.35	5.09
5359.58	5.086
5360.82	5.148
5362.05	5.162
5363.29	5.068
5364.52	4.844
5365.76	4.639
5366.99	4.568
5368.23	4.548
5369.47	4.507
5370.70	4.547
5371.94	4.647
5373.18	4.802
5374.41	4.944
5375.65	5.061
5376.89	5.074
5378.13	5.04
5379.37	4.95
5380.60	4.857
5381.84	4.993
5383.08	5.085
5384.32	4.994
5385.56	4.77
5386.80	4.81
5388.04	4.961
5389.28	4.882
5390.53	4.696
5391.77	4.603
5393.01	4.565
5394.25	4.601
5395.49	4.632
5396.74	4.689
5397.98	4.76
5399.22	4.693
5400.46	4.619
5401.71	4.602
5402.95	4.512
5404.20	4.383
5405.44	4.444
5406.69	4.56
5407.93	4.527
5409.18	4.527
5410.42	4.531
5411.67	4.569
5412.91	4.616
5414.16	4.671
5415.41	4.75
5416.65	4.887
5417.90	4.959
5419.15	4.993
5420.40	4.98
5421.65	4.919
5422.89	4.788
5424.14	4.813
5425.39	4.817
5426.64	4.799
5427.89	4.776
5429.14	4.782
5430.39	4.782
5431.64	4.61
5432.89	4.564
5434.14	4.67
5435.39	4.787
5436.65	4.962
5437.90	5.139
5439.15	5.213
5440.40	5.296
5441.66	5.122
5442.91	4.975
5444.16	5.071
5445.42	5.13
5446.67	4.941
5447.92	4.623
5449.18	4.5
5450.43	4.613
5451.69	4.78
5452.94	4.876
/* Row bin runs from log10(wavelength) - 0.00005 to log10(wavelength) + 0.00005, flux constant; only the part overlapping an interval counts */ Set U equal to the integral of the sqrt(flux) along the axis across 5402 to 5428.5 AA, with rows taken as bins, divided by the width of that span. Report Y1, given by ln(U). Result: 0.774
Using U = 2.17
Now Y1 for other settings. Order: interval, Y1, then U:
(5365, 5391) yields 0.787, 2.20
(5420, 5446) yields 0.795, 2.21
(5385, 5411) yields 0.767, 2.15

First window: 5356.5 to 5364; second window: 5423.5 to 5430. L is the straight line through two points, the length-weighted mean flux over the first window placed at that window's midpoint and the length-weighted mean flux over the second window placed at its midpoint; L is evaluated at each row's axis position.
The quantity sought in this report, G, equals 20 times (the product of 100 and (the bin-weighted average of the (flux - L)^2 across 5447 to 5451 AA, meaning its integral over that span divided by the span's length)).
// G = 37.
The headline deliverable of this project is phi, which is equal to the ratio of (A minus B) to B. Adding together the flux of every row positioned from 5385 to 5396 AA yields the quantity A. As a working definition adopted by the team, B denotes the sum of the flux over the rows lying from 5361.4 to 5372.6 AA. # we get 0.00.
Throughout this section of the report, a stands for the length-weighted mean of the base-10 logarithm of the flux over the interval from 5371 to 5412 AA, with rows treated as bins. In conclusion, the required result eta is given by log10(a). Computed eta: -0.171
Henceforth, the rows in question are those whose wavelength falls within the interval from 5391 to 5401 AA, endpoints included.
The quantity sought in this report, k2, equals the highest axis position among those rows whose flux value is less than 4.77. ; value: 5400.46 AA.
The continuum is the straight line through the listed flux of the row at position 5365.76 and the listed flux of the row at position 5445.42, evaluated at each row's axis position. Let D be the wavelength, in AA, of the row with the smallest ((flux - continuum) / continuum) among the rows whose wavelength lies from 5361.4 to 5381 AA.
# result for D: 5369.47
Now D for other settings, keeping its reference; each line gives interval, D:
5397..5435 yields 5404.20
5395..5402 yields 5401.71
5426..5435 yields 5432.89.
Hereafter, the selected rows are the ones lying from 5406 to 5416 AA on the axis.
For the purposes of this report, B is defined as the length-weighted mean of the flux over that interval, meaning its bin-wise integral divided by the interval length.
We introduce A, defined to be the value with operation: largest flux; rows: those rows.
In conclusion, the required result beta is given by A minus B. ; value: 0.16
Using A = 4.75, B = 4.59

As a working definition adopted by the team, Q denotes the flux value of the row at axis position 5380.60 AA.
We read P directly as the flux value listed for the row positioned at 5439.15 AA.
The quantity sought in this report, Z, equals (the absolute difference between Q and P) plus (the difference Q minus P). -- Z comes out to 0.000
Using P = 5.213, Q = 4.857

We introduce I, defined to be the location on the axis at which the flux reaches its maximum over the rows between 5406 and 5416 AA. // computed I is 5415.41 AA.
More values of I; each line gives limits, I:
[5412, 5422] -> 5419.15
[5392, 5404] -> 5397.98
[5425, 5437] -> 5436.65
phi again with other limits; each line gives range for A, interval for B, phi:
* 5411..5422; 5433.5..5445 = -0.04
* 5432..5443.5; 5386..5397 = 0.05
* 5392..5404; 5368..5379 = -0.03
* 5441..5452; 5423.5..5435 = 0.03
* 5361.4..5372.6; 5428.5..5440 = -0.02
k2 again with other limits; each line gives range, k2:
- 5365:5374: 5371.94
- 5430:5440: 5434.14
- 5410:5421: 5415.41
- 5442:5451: 5450.43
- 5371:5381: 5371.94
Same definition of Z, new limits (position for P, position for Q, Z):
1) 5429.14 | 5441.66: 0.680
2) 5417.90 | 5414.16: 0.000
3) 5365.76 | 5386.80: 0.342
